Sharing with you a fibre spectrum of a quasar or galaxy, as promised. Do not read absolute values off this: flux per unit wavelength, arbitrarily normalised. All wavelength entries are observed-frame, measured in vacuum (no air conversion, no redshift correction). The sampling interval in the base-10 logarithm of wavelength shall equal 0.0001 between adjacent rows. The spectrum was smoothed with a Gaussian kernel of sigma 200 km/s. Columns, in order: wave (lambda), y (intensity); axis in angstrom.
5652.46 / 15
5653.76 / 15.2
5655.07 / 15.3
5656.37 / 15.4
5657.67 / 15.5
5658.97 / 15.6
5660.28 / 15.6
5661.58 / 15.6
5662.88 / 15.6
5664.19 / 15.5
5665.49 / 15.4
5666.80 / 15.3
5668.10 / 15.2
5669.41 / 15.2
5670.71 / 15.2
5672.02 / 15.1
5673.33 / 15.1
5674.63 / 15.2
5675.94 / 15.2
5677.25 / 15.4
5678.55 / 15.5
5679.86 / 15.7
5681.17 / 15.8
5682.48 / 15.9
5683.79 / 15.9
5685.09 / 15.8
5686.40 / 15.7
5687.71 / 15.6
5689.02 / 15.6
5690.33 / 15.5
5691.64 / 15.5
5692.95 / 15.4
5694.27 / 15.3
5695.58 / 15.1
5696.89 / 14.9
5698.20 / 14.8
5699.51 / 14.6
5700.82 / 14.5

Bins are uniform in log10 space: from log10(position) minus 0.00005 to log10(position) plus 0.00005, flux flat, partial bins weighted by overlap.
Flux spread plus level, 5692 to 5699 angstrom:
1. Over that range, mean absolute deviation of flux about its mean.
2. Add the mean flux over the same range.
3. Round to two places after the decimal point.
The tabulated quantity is 15.30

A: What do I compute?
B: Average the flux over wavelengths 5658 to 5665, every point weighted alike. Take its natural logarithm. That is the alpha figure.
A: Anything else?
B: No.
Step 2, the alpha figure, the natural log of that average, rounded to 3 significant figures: 2.75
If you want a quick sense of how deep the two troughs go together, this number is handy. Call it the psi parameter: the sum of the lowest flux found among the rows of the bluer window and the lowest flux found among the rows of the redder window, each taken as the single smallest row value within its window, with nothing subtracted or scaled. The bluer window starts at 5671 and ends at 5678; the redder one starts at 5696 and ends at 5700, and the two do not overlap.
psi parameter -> 29.7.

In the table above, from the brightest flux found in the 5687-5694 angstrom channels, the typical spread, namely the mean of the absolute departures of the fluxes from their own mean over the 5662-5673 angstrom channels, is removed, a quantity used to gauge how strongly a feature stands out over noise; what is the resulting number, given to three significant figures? 15.5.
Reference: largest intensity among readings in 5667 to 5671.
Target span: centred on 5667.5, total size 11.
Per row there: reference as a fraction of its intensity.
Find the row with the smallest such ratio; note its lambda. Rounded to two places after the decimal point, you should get 5662.88 angstrom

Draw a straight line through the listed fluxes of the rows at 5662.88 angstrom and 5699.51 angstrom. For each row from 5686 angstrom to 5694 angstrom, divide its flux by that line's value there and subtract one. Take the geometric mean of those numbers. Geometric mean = 0.046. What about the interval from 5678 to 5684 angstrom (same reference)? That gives 0.041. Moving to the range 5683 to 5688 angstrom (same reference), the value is 0.051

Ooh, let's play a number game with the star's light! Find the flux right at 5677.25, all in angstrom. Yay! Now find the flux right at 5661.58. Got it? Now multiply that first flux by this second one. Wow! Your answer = 240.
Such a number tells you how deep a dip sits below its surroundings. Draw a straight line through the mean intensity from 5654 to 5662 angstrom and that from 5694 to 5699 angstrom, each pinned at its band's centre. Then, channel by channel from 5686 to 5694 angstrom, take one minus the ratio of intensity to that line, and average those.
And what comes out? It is -0.029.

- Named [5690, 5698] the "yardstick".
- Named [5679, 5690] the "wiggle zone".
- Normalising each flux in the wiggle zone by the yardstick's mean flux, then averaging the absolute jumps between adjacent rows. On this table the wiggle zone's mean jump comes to 0.005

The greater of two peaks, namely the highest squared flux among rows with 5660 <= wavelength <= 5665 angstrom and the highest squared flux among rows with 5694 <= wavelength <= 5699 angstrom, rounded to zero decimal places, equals 243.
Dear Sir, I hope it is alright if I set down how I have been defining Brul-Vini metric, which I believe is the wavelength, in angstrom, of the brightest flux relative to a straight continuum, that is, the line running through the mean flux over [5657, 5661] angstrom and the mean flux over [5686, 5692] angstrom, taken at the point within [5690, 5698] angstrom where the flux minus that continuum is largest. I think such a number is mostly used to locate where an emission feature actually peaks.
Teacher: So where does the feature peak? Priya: 5690.33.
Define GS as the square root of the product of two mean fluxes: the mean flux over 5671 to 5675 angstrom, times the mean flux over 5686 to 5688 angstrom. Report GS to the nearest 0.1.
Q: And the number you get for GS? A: 15.4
